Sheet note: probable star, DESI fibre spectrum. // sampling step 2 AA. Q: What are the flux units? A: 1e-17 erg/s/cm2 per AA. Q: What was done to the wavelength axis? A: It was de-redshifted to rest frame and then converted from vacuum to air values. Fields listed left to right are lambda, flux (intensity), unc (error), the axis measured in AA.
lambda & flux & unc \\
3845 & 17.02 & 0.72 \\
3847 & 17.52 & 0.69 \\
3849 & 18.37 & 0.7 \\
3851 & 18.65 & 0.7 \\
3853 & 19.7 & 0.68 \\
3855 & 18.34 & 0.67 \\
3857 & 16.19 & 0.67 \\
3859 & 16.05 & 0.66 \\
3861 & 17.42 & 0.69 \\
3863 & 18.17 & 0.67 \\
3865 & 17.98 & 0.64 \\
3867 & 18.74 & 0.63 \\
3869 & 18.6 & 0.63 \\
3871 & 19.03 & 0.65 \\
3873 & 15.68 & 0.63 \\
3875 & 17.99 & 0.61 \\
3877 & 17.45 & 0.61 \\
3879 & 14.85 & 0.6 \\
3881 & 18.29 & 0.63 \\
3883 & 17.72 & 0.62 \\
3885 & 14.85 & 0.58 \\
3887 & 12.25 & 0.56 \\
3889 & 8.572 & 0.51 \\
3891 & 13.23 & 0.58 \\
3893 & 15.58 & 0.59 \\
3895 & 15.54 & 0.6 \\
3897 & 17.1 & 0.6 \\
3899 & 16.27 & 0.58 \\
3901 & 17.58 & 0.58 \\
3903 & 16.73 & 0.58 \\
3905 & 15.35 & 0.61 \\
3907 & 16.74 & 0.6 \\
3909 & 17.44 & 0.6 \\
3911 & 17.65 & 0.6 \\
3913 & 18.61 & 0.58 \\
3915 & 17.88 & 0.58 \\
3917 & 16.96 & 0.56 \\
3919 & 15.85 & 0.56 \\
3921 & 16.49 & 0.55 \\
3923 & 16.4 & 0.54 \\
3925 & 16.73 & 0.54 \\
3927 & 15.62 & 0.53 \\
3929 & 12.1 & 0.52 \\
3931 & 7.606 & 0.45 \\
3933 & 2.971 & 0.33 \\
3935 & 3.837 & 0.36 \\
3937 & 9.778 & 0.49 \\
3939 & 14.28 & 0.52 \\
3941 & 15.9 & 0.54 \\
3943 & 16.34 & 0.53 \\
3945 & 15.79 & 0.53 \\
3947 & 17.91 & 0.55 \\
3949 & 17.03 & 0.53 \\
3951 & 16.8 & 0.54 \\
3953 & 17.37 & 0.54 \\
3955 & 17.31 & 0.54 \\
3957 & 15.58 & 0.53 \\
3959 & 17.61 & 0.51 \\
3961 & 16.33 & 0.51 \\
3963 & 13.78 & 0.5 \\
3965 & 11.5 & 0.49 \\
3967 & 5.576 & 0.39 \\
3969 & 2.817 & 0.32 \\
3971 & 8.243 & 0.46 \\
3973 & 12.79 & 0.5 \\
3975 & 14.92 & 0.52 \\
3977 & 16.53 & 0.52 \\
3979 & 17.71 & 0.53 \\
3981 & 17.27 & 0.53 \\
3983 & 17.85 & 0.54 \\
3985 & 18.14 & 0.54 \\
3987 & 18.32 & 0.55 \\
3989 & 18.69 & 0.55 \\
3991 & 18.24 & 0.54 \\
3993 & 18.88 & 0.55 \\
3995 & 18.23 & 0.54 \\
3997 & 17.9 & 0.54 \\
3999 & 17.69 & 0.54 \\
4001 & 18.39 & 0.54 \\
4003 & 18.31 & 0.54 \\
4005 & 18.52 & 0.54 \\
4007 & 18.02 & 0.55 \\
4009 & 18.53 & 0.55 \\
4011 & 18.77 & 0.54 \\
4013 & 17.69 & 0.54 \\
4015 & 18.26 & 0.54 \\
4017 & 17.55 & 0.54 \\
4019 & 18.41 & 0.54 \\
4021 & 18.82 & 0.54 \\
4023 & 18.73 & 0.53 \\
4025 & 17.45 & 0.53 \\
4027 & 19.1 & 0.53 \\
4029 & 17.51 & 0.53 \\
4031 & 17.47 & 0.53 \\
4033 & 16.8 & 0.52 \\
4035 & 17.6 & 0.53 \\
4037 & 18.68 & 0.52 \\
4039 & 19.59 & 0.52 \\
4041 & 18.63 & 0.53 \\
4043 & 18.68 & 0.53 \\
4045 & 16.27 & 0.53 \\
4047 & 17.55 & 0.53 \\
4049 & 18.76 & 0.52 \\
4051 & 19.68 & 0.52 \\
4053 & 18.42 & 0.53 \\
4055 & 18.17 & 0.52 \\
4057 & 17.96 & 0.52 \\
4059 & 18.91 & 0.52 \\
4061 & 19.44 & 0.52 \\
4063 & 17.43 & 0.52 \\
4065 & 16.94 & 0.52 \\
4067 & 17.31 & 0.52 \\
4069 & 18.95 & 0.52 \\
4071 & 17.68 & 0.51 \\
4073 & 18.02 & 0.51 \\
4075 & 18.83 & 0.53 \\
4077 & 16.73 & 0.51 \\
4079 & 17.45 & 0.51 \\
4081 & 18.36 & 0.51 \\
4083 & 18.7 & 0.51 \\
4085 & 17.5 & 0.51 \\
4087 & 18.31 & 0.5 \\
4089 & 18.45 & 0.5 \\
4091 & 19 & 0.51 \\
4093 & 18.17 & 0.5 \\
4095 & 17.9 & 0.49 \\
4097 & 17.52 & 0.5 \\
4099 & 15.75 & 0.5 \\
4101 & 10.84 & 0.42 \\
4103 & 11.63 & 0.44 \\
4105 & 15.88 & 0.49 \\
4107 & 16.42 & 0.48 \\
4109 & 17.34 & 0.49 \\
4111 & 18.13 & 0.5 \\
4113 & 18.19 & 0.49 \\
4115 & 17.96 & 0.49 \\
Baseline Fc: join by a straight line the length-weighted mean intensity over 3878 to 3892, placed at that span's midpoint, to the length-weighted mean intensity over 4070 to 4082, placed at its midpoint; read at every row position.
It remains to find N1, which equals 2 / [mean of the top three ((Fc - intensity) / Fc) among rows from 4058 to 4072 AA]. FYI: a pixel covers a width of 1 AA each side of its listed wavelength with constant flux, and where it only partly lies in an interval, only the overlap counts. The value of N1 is 86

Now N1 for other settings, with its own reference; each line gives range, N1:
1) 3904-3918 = -18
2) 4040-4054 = -403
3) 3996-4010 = -23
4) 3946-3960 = -33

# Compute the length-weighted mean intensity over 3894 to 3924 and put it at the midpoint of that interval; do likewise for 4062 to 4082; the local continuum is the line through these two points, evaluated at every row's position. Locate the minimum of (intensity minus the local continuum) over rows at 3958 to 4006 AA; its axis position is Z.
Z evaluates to 3969 AA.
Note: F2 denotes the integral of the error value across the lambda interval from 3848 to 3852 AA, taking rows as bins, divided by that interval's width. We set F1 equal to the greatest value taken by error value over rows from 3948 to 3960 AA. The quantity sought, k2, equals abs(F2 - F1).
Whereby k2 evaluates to 0.16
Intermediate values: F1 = 0.540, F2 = 0.70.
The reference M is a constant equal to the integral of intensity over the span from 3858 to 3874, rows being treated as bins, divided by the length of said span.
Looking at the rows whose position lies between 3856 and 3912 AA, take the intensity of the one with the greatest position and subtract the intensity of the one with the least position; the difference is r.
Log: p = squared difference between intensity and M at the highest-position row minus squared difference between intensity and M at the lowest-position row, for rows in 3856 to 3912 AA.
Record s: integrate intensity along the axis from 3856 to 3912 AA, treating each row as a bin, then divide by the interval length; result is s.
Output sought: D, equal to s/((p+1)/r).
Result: -18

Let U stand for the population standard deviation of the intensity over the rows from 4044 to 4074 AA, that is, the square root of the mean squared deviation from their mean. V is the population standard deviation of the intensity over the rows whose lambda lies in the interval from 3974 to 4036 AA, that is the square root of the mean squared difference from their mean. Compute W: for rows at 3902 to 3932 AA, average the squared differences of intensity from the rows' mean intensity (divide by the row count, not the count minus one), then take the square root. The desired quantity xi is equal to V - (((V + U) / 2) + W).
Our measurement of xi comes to -3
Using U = 0.9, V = 0.81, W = 2.6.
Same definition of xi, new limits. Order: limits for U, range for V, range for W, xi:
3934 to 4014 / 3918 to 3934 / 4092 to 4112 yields -2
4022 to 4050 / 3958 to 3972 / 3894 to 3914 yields 1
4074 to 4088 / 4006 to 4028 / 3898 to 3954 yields -4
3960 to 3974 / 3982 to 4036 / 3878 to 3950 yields -6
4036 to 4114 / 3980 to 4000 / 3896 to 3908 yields -1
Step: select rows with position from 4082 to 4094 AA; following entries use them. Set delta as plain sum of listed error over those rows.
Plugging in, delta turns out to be 3.03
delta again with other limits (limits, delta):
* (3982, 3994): 3.27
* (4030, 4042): 3.15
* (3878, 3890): 3.50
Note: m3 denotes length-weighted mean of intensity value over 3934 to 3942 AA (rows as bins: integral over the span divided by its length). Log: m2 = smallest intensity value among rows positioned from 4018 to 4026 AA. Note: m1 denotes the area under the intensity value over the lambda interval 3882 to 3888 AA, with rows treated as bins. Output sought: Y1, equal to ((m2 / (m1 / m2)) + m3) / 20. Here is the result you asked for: 0.72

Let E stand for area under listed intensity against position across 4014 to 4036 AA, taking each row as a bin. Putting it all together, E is 395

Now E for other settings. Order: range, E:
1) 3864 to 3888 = 407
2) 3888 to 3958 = 1046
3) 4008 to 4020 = 218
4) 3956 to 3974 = 208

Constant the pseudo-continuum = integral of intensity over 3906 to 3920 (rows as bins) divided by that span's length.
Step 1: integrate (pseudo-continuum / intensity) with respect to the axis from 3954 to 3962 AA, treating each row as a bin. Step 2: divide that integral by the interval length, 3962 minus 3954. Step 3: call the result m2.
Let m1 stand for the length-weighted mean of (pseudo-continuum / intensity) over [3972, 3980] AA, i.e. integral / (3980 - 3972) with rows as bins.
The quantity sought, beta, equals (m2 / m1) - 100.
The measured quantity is -99.1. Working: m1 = 1.13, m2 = 1.04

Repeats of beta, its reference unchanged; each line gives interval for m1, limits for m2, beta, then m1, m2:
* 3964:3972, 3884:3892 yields -99.5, 3.21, 1.48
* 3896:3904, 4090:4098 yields -99.1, 1.02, 0.95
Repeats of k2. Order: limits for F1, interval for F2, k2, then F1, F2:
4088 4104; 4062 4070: 0.01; 0.510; 0.52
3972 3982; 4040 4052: 0.00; 0.530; 0.53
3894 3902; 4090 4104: 0.12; 0.600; 0.48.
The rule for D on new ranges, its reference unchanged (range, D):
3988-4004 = -17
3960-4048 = -23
